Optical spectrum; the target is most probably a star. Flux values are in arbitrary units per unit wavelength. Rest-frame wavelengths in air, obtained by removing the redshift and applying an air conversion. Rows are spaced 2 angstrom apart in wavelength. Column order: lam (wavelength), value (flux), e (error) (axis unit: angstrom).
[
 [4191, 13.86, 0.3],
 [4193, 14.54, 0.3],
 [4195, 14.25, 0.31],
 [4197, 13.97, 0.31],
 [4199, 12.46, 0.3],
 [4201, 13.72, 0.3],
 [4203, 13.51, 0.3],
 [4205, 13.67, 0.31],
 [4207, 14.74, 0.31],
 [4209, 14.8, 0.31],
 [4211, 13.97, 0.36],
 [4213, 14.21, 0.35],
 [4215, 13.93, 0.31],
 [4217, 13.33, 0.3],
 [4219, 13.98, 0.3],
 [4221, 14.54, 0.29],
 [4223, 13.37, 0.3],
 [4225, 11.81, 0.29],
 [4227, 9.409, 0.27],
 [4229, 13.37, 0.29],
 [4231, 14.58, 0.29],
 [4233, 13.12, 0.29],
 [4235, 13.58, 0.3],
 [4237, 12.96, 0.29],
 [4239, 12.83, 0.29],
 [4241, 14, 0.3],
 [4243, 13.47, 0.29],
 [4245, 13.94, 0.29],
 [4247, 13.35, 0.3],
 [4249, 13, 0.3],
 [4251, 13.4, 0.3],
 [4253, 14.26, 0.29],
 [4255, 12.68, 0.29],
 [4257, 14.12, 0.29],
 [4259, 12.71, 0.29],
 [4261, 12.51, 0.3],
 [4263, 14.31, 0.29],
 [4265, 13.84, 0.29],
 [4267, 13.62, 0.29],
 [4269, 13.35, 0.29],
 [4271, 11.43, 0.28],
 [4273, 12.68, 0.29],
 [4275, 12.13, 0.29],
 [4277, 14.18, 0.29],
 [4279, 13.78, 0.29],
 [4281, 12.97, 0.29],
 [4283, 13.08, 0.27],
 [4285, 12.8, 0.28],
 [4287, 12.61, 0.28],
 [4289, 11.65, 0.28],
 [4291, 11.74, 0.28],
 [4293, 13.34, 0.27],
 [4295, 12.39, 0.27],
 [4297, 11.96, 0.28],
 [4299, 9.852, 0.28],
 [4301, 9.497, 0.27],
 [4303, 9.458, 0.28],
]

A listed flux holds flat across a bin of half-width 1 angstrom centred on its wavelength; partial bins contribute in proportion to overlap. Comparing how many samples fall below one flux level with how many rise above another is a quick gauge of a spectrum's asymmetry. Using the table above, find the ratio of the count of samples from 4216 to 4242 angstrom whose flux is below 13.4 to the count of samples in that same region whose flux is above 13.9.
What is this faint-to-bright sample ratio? 2.0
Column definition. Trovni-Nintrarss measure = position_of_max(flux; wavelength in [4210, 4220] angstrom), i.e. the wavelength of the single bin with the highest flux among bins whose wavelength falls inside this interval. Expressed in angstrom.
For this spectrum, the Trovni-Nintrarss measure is 4213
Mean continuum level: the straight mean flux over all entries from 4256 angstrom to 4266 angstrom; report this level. 13.5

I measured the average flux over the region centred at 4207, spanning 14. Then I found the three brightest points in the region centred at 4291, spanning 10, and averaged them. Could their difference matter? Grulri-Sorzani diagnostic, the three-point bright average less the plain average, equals -1.3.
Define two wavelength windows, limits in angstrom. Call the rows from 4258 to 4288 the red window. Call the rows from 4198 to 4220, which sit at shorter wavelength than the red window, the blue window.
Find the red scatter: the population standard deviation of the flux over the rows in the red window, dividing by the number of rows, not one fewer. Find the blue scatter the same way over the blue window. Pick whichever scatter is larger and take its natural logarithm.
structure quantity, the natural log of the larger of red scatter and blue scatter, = -0.27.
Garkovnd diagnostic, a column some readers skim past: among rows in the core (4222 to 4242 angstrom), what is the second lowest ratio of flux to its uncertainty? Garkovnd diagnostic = 40.7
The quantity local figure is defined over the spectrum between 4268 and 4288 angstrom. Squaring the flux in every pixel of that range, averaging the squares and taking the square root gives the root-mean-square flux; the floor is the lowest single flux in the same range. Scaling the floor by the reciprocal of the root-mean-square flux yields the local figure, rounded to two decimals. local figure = 0.88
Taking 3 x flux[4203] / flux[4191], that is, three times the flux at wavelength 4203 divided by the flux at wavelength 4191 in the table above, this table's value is 2.92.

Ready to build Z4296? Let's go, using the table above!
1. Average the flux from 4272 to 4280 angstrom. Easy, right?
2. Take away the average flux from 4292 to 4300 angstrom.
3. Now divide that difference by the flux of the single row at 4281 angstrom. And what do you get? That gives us 0.10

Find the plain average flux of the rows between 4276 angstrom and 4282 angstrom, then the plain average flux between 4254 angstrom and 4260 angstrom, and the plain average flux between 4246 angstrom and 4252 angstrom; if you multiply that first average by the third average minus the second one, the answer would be 1.1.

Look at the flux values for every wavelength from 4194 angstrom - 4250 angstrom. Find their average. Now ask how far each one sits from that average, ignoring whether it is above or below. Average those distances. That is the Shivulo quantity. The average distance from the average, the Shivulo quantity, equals 0.68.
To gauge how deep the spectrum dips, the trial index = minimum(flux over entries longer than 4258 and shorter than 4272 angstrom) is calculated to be 11.43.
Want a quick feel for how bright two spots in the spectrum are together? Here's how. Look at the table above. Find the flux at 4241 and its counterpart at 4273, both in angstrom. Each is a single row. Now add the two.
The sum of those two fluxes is 26.7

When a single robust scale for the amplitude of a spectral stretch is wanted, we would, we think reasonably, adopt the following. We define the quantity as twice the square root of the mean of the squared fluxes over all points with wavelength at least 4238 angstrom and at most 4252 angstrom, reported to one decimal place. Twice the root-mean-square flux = 26.9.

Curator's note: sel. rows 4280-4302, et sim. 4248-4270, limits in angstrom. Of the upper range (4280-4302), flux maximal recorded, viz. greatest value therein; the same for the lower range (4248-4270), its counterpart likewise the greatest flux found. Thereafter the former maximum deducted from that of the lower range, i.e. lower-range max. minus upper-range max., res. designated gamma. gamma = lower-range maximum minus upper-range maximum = 0.97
